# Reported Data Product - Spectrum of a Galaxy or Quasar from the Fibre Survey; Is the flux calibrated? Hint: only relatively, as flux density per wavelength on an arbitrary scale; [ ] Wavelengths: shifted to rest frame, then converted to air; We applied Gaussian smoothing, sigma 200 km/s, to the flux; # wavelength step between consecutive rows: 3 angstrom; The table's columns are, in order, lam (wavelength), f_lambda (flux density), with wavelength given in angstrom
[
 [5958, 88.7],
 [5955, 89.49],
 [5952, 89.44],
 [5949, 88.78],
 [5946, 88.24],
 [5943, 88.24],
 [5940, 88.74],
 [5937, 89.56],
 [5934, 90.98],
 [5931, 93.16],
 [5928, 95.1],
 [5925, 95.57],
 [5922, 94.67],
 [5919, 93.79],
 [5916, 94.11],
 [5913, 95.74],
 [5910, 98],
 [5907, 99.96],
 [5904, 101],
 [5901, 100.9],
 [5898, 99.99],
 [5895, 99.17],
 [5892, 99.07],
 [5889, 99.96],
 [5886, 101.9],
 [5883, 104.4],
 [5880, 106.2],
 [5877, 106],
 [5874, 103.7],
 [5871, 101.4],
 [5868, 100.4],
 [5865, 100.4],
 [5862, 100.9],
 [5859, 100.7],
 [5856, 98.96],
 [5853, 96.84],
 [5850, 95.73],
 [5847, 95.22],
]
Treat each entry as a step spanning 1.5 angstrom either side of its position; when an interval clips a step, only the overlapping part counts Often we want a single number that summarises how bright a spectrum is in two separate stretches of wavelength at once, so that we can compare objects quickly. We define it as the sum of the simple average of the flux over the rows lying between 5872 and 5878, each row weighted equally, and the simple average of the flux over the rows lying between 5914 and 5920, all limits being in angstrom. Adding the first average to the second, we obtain 199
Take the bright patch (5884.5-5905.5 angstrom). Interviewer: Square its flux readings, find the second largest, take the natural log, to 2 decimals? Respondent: 9.23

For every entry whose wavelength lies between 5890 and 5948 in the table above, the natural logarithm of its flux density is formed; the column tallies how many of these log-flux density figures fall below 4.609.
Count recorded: 17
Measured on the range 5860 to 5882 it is 0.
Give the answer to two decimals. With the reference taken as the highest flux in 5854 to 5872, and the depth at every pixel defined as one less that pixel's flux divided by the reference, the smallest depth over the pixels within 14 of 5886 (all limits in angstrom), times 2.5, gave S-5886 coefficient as -0.12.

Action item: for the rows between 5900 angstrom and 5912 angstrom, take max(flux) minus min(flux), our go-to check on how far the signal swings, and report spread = 3.0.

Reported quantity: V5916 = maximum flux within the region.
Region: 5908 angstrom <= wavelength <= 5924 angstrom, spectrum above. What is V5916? 98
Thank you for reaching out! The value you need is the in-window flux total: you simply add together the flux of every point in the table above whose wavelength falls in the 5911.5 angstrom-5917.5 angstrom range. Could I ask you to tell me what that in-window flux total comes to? 190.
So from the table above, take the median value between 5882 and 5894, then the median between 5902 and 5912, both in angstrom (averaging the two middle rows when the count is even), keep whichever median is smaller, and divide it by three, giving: 33.3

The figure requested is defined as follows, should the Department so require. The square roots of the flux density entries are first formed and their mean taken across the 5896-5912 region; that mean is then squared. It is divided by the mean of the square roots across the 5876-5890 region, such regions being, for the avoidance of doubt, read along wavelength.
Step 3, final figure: 9.8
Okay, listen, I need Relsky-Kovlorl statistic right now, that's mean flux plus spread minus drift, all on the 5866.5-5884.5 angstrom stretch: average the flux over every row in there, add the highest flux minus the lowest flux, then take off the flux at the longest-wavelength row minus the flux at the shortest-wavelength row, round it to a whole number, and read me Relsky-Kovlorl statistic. 105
